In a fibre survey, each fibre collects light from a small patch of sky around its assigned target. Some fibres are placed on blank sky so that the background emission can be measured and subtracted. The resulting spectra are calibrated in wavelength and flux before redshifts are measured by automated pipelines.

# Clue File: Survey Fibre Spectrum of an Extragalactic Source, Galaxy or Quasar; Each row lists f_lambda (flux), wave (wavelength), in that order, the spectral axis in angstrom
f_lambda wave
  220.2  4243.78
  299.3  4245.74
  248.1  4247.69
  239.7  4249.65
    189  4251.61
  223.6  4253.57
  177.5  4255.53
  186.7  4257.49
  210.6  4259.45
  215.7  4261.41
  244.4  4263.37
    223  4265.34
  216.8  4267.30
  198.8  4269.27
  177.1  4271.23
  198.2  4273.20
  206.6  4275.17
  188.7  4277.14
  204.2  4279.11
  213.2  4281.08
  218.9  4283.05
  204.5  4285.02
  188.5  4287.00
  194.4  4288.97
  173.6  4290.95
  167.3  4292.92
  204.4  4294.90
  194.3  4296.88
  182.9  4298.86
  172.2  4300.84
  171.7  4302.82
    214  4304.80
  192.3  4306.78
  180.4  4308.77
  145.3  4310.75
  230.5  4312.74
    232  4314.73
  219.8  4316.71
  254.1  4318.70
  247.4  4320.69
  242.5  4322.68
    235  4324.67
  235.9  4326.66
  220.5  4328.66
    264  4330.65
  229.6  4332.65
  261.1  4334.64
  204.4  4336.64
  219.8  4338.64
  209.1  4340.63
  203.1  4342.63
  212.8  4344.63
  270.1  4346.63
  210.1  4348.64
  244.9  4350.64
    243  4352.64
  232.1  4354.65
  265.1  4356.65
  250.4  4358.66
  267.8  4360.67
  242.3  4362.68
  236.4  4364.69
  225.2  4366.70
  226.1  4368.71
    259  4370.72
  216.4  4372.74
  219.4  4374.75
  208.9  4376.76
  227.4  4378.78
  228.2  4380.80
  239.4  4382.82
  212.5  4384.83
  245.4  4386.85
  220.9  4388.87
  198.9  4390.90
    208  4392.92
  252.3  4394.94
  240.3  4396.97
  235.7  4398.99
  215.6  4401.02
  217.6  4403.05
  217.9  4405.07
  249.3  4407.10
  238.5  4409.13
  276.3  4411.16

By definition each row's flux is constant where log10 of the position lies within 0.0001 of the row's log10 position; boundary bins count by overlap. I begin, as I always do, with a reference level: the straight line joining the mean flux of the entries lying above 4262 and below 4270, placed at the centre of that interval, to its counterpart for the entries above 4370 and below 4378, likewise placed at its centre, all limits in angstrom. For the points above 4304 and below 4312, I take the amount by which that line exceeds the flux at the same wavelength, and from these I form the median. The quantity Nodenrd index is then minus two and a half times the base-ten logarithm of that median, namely -3.90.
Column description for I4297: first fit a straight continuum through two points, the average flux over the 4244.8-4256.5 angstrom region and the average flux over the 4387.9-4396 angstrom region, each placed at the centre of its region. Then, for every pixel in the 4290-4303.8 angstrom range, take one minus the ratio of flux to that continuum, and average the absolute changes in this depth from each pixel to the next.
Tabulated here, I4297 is 0.056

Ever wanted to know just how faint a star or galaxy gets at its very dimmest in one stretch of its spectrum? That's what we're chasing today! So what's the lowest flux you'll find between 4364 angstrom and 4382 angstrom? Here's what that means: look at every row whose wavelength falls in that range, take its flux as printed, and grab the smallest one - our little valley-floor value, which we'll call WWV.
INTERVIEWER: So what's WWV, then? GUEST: 208.9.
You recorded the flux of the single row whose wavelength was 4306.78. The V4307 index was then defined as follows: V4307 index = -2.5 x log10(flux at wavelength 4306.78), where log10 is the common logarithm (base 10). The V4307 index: -5.71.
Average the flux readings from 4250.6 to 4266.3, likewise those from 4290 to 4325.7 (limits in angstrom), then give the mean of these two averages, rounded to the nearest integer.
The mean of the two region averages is 206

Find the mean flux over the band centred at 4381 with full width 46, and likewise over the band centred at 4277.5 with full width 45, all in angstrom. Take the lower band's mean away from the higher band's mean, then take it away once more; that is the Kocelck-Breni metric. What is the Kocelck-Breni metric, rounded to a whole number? -169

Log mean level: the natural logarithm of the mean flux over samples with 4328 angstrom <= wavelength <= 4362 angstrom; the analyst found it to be 5.46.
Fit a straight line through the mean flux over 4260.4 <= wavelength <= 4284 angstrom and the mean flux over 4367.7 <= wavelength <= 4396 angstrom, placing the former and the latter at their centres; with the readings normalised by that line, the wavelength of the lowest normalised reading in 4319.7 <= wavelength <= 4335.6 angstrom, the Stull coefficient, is 4328.66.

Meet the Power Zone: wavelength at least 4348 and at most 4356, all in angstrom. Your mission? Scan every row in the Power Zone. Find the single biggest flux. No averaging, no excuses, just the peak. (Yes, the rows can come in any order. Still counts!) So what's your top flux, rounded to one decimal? 244.9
